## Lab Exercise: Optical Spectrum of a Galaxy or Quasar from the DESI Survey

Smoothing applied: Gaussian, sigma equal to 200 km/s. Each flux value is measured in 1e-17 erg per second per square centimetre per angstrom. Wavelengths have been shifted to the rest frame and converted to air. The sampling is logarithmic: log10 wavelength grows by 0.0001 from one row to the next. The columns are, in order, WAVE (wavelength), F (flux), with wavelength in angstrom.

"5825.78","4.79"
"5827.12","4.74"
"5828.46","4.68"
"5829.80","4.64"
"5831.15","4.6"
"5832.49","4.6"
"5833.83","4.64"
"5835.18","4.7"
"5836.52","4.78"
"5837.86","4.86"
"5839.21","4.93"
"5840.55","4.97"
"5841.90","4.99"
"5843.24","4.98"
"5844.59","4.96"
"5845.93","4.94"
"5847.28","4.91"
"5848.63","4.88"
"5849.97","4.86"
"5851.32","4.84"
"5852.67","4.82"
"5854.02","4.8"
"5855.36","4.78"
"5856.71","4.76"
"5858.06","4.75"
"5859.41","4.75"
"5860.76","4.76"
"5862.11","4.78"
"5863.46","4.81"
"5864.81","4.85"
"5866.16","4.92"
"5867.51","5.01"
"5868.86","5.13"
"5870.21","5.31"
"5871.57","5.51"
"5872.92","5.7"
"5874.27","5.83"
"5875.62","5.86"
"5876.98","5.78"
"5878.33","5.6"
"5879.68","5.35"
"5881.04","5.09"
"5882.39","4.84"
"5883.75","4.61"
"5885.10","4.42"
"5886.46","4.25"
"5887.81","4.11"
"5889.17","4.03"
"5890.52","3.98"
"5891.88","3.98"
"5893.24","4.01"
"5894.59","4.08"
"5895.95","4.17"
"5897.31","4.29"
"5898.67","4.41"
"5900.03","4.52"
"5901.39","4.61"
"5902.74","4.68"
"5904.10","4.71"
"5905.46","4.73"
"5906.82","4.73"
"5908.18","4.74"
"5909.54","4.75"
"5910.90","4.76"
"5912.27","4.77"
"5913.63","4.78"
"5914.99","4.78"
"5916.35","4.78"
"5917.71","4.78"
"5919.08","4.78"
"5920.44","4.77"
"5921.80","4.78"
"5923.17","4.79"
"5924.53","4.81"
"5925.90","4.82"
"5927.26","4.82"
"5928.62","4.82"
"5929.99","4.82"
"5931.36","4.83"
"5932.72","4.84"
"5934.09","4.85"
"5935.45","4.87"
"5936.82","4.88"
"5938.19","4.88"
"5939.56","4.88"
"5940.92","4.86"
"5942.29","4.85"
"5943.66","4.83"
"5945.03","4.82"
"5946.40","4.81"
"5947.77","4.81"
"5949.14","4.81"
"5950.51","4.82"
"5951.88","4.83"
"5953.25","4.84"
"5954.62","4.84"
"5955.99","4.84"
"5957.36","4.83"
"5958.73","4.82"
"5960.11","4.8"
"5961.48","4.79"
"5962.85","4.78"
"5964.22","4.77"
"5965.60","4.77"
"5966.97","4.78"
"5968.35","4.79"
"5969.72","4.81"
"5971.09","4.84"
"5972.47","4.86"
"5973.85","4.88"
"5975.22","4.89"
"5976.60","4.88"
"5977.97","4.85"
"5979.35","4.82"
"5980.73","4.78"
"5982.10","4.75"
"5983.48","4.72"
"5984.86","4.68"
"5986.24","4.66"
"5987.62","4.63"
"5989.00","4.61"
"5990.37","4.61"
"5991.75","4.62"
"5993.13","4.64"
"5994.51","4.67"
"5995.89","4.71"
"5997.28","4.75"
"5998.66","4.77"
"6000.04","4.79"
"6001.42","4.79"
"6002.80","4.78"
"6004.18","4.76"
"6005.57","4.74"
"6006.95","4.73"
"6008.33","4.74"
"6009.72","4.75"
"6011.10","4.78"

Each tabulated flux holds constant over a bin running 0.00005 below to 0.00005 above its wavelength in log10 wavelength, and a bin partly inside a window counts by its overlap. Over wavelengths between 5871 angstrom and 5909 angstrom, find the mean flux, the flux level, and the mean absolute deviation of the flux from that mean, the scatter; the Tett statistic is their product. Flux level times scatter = 2.3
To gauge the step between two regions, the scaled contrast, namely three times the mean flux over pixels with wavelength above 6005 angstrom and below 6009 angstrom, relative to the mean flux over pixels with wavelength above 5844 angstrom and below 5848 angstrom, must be 2.88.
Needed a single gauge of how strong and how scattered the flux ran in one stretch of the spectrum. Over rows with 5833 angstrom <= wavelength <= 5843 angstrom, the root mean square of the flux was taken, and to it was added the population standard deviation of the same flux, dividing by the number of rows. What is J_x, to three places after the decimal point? 4.966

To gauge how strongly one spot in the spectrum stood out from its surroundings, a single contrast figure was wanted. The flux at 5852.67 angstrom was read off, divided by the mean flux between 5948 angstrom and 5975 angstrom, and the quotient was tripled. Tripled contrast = 3.00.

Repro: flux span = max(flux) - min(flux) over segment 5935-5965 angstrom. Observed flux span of 0.11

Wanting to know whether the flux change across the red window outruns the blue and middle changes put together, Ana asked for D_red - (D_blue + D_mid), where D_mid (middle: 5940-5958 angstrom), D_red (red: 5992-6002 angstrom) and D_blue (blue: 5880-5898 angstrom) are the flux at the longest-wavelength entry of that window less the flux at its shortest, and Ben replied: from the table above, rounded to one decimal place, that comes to 1.0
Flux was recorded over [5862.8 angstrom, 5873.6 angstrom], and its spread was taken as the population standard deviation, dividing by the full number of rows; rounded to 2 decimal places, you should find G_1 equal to 0.30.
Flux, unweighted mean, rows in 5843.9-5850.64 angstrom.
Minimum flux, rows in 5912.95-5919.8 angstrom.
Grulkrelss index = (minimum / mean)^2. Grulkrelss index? 0.95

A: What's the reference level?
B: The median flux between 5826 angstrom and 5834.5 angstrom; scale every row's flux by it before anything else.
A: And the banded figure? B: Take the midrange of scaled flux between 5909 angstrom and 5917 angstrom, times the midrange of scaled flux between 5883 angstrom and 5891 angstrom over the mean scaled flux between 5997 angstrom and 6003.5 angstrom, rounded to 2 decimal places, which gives 0.92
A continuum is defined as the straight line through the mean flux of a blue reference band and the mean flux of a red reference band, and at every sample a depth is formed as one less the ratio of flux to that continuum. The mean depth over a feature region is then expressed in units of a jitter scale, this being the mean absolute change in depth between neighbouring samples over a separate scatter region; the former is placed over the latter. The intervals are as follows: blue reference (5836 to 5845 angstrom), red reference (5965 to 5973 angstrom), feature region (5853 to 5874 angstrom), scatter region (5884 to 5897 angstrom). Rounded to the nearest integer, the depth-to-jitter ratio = -1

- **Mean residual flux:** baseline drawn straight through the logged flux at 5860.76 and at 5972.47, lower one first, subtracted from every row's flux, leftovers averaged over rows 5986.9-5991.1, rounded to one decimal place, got -0.3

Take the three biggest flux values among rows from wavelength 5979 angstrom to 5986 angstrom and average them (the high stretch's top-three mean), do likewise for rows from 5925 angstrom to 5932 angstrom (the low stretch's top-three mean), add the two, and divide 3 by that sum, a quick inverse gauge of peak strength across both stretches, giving 0.312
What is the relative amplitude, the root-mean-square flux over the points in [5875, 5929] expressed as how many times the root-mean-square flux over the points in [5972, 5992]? 0.99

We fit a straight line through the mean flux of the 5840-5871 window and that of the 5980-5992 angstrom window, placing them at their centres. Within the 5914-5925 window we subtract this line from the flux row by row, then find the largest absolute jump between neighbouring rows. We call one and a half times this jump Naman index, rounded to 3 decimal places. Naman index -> 0.033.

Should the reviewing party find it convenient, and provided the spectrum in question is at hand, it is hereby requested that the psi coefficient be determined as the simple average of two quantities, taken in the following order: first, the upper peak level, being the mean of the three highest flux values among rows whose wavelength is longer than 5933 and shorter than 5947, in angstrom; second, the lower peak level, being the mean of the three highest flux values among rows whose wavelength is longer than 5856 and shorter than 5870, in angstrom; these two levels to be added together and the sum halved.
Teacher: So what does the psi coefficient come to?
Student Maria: 4.95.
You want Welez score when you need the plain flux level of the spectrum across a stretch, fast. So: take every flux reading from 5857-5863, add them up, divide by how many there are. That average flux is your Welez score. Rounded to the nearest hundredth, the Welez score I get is 4.76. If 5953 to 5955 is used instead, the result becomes 4.84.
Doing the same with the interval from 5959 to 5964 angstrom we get 4.79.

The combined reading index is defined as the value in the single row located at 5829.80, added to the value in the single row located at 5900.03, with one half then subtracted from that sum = 8.66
